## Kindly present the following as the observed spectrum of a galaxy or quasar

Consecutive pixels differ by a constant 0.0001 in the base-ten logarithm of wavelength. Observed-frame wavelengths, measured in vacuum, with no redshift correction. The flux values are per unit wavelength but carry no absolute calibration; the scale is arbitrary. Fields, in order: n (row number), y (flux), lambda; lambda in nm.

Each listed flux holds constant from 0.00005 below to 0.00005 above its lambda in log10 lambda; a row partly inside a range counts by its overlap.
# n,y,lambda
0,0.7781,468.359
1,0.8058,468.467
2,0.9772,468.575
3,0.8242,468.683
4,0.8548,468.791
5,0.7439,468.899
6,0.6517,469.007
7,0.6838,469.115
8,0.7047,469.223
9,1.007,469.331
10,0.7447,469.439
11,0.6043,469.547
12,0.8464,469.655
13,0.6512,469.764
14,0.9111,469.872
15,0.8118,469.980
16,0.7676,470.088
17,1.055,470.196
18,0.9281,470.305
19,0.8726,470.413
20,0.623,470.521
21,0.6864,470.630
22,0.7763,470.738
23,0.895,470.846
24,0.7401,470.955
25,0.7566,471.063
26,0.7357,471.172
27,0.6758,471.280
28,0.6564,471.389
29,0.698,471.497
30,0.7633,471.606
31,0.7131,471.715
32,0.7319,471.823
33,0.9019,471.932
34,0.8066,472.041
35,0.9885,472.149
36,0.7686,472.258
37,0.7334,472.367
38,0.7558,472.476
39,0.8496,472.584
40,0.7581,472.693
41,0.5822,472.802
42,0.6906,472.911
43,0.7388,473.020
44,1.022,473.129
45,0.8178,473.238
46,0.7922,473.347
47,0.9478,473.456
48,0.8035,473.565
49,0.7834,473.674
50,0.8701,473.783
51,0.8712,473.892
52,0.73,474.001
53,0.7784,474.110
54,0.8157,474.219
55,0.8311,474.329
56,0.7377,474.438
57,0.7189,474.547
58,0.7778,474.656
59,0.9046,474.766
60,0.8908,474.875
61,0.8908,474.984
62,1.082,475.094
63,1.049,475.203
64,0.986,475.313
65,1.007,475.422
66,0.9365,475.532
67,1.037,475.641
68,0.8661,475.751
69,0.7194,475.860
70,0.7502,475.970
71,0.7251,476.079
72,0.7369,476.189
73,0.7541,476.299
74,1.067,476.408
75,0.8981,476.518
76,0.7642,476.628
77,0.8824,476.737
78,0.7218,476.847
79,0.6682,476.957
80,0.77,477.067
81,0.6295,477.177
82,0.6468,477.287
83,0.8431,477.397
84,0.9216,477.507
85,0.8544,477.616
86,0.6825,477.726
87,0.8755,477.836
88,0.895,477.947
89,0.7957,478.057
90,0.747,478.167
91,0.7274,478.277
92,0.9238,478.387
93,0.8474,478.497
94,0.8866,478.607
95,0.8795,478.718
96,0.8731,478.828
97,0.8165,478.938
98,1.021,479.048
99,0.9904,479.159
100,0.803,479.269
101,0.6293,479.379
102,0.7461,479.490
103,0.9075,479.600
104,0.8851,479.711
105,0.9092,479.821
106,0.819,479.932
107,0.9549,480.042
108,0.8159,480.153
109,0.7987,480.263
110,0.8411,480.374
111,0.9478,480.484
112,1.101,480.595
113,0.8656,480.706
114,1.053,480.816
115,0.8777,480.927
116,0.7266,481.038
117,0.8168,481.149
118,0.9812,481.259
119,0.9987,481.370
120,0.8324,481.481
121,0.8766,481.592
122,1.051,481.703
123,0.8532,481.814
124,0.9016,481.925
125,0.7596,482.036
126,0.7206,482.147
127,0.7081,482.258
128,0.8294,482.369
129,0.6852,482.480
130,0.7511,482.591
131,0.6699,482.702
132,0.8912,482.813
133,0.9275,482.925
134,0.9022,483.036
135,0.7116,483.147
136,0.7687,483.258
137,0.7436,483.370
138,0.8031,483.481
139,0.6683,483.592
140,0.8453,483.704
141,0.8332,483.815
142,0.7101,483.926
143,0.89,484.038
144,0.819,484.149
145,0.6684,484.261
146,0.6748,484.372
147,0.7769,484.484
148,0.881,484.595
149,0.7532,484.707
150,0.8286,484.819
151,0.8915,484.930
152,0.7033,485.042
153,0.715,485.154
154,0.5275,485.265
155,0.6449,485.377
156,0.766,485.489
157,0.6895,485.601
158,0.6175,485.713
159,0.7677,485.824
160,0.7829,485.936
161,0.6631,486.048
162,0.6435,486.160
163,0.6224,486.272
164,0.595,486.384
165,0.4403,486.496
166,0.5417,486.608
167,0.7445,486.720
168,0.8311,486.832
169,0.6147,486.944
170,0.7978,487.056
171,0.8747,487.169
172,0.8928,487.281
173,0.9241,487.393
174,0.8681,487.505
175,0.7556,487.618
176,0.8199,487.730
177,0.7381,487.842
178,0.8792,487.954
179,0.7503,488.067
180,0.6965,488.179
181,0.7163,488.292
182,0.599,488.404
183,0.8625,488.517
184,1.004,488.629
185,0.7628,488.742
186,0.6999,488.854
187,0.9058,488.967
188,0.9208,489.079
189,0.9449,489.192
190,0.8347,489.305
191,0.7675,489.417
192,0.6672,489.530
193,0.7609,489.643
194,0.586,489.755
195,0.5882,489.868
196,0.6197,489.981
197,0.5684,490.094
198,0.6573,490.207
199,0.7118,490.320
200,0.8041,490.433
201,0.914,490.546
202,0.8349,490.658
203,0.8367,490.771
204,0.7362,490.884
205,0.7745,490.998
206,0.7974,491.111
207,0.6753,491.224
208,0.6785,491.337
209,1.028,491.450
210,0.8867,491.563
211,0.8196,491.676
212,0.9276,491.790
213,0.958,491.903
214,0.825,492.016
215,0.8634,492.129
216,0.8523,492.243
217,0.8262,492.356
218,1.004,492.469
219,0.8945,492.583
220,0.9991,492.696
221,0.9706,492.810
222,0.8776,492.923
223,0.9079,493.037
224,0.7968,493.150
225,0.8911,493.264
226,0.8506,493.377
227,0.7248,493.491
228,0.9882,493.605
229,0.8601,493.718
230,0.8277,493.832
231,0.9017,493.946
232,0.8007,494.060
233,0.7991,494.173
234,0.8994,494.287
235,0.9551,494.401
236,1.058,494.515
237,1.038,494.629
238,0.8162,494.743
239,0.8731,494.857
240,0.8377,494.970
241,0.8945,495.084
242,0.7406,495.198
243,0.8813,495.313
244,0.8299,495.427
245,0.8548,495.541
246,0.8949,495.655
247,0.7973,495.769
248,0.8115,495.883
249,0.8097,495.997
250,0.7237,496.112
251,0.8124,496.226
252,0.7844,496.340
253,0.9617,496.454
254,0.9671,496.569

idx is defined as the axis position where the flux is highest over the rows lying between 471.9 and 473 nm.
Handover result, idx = 472.149 nm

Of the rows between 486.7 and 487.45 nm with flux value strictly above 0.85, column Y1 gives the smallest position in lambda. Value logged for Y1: 487.169 nm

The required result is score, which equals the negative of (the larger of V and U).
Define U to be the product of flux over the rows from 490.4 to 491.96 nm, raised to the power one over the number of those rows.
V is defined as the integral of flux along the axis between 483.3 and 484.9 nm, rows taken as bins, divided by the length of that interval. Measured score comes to -0.828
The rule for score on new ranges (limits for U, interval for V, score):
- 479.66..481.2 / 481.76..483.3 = -0.881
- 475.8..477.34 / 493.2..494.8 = -0.886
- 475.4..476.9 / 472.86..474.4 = -0.839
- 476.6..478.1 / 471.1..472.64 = -0.776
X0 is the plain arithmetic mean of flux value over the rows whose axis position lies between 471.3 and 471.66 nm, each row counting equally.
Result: 0.71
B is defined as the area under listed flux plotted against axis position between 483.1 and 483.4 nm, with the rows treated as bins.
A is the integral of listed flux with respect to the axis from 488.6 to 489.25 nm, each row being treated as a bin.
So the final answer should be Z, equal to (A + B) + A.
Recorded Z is 1.35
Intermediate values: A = 0.56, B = 0.22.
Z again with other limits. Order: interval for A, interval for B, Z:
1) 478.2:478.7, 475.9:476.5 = 1.33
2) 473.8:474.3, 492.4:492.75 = 1.14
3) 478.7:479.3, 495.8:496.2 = 1.40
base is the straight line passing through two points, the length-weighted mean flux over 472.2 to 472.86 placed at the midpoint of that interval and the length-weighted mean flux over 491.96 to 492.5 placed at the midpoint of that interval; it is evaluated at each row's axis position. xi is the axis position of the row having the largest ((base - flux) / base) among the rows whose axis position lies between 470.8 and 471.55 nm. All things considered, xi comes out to 471.389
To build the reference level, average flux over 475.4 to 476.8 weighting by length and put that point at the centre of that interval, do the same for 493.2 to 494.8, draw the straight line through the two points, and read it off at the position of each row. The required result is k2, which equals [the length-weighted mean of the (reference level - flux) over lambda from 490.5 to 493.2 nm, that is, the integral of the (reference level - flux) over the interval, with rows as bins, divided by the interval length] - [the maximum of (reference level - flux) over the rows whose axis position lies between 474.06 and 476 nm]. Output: -0.11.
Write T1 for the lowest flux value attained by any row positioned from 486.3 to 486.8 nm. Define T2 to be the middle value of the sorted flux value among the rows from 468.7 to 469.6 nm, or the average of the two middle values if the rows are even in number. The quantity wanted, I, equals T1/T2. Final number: 0.61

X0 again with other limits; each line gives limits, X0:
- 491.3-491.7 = 0.85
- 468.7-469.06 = 0.75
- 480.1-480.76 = 0.90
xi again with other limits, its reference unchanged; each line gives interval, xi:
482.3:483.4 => 482.702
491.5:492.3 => 491.676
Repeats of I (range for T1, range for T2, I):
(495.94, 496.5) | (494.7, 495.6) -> 0.86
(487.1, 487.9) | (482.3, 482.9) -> 0.98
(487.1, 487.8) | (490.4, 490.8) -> 0.90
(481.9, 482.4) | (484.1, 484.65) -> 0.91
